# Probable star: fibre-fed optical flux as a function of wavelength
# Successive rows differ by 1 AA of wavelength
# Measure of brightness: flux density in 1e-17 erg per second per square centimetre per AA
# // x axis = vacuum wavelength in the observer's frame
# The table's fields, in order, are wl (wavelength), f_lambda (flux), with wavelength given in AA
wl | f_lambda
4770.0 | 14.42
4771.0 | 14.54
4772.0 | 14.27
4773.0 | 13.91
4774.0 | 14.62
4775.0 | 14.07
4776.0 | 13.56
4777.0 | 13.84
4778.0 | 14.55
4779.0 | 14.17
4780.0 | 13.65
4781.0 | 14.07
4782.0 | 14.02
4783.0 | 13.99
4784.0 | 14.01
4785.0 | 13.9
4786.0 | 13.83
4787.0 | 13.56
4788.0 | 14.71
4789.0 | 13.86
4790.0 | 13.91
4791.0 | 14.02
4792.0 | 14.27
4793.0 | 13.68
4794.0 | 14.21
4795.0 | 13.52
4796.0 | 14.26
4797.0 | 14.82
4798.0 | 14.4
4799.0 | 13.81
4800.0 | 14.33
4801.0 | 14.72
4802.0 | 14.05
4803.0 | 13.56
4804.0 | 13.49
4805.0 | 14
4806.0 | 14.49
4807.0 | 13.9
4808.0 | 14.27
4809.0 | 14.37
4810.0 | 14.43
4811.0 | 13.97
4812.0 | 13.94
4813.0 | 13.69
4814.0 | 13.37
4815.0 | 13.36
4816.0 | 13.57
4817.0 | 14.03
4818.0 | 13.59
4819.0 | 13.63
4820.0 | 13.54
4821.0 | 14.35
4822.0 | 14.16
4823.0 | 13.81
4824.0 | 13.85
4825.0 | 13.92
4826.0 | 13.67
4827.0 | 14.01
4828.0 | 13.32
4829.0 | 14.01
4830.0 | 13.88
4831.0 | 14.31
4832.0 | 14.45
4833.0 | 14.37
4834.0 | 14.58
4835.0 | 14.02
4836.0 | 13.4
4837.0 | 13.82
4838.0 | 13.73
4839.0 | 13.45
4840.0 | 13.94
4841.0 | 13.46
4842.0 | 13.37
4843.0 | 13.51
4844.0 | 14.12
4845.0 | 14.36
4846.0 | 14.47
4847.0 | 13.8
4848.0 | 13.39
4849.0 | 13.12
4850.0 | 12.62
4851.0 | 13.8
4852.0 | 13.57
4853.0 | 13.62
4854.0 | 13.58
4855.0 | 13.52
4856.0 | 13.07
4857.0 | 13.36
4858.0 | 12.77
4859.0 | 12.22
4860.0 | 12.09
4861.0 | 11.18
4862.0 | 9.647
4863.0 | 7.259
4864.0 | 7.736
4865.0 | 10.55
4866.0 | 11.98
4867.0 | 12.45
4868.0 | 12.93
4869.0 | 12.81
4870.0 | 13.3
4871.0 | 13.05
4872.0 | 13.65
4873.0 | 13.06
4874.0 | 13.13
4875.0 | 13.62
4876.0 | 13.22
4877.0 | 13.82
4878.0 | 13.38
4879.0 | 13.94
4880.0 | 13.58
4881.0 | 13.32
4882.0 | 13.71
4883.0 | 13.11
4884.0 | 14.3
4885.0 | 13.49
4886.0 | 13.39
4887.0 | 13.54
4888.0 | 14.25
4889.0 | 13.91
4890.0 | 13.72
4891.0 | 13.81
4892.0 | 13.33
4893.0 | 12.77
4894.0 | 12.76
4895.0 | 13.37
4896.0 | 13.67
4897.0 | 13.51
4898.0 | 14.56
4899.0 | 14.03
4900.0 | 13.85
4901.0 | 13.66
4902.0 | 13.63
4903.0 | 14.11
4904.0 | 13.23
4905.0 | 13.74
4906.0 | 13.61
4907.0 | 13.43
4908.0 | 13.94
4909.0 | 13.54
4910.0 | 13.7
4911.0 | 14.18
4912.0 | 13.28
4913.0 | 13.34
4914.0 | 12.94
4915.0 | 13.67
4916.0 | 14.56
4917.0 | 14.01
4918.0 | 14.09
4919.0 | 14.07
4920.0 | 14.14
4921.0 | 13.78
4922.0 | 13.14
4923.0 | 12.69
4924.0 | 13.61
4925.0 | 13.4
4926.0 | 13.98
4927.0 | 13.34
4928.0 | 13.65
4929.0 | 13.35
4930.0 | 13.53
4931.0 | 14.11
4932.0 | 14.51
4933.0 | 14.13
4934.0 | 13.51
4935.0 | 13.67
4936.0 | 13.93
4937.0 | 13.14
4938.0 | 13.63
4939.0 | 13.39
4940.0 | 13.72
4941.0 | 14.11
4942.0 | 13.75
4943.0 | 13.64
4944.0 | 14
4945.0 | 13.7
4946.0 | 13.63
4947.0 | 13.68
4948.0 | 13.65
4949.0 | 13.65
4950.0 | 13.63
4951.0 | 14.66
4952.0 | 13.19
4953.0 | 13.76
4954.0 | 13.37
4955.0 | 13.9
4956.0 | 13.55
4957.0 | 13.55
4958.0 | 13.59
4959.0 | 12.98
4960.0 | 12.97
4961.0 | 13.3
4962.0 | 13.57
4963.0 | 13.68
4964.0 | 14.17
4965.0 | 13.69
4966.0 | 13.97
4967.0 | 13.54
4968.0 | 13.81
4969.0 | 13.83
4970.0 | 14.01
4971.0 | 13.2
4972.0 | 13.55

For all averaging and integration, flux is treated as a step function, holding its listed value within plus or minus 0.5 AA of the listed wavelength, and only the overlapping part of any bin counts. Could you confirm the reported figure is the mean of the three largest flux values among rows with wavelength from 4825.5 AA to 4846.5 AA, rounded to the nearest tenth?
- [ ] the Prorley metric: 14.5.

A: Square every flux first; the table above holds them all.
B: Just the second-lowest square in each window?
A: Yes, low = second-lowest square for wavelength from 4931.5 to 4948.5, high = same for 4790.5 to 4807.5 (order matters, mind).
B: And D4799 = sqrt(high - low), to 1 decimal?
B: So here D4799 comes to 1.9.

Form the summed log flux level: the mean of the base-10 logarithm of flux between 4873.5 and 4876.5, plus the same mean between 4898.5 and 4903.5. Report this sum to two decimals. 2.27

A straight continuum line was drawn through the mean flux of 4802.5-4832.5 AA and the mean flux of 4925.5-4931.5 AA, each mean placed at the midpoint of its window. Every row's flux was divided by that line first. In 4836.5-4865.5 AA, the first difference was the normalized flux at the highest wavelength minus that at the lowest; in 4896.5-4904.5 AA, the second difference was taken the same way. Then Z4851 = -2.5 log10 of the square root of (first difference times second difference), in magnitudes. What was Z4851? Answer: 2.9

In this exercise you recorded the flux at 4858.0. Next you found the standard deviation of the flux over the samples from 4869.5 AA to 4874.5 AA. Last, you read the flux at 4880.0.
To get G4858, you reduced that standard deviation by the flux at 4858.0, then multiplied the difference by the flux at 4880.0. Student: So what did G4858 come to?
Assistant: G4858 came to -170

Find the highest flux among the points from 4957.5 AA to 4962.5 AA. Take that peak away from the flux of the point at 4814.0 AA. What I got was -0.22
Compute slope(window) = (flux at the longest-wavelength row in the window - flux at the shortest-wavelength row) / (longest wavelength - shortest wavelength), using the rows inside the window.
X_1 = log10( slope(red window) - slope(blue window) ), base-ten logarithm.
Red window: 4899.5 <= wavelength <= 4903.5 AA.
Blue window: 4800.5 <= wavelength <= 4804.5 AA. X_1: -0.30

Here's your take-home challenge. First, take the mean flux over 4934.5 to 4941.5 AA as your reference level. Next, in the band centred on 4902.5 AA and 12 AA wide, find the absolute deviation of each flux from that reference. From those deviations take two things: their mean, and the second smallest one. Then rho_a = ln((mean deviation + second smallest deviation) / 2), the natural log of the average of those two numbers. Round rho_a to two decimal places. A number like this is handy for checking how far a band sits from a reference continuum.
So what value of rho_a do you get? -1.93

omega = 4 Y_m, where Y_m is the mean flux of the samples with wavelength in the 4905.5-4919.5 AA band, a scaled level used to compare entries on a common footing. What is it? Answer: 55.0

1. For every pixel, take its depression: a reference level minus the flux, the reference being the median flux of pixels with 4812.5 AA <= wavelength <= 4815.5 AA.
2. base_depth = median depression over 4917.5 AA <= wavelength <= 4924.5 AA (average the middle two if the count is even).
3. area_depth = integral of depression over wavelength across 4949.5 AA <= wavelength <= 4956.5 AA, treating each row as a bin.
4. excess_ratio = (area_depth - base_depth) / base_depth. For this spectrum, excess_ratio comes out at 5.0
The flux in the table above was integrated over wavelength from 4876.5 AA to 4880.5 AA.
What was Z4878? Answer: 54.7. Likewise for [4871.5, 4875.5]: 53.5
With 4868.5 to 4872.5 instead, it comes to 52.8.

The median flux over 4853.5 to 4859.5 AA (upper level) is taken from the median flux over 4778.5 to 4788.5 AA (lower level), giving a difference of 0.8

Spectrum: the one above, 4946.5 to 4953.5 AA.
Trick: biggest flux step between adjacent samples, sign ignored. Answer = 1.5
